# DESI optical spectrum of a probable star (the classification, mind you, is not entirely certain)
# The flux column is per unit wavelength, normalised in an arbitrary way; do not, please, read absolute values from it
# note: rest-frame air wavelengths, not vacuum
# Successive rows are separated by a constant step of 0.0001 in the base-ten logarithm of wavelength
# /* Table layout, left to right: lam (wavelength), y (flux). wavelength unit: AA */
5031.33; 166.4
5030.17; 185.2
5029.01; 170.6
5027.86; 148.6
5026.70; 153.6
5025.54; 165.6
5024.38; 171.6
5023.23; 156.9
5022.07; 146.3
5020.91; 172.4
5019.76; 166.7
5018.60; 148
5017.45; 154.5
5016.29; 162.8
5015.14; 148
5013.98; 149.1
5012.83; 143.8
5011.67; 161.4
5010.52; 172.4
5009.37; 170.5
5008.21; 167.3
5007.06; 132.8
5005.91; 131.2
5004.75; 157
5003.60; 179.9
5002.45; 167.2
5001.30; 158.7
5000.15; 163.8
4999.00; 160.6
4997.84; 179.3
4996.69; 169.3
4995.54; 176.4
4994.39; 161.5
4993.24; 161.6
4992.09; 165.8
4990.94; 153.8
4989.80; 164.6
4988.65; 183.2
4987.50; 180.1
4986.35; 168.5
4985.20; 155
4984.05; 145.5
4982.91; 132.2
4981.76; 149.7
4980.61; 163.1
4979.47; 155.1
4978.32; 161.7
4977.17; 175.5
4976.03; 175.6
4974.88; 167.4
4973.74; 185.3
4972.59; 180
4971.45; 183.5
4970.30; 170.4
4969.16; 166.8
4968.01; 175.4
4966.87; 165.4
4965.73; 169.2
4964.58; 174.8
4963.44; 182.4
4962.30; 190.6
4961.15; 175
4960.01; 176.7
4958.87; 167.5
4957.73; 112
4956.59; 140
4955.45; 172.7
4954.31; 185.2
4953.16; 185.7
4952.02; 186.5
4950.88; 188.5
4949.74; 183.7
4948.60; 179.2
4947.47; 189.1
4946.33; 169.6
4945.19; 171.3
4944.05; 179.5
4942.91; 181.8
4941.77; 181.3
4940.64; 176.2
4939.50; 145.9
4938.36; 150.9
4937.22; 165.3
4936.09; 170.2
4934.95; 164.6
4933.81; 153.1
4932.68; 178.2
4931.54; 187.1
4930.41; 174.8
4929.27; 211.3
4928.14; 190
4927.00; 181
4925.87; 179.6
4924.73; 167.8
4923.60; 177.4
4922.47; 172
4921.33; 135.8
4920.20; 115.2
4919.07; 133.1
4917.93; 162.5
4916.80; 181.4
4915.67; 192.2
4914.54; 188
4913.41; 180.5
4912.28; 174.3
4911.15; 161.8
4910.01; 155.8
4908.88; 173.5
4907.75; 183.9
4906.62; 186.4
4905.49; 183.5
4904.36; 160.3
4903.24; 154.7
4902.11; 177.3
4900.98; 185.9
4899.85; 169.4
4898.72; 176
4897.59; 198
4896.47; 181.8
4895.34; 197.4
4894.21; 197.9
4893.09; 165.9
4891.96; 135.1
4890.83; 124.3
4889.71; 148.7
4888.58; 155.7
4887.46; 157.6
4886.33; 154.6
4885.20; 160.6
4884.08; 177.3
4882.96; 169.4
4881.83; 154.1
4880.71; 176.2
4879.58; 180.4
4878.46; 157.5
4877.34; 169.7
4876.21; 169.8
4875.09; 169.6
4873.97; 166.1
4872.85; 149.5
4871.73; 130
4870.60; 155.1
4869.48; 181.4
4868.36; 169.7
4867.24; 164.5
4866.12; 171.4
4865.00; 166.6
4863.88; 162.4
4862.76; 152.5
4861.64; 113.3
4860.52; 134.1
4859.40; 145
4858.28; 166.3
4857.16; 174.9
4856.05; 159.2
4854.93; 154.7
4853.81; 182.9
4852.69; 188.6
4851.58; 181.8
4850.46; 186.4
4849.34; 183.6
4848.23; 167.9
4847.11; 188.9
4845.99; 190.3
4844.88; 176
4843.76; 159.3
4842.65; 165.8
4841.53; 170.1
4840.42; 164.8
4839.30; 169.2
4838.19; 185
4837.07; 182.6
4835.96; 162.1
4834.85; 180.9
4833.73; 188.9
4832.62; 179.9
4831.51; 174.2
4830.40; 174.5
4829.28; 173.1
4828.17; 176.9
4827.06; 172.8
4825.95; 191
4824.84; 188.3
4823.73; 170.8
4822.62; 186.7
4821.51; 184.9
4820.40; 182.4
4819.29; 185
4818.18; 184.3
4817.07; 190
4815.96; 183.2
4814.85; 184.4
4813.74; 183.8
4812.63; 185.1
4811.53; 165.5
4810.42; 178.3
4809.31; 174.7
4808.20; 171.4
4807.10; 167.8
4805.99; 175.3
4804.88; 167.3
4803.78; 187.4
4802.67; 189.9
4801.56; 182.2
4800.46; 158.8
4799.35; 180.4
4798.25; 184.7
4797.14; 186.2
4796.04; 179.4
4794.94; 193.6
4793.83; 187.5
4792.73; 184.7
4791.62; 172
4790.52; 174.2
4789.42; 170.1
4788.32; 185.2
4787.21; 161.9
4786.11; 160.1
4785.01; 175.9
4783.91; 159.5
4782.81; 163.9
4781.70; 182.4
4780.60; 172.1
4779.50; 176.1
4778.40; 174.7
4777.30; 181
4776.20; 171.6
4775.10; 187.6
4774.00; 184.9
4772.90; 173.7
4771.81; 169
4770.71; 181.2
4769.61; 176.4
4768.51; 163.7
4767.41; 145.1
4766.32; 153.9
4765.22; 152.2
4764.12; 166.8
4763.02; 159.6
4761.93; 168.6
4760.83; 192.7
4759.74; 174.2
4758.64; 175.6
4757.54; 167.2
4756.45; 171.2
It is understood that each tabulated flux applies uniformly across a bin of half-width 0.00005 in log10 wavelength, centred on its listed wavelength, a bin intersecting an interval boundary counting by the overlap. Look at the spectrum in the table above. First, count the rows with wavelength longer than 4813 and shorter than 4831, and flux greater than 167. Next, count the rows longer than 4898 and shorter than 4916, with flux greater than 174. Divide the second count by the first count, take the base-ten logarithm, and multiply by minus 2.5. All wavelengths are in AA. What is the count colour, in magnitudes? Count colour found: 0.51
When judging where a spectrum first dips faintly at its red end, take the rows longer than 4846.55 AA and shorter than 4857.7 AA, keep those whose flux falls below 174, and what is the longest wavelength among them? 4856.05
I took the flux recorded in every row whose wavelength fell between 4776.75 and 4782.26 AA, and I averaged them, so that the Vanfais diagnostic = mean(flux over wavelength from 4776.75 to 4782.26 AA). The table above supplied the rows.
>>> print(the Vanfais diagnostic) 177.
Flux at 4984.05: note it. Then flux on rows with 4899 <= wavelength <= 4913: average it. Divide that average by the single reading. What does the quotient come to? 1.18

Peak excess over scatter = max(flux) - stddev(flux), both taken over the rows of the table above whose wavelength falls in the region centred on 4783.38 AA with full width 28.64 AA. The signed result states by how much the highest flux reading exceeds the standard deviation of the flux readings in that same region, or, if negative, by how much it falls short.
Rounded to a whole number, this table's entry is 185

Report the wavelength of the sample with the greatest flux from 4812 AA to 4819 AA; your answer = 4817.07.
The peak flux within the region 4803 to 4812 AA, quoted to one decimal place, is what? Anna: 187.4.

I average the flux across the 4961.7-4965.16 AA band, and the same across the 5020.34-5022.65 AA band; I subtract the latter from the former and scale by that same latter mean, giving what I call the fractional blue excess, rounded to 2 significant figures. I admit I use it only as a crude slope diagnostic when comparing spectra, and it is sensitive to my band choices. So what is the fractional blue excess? 0.15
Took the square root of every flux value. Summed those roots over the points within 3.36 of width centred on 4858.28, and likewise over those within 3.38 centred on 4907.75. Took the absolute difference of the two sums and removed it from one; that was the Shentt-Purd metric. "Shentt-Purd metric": -1.2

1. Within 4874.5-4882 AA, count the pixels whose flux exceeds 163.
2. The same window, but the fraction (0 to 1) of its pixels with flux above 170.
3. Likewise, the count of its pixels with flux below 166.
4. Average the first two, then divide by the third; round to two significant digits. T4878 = 1.3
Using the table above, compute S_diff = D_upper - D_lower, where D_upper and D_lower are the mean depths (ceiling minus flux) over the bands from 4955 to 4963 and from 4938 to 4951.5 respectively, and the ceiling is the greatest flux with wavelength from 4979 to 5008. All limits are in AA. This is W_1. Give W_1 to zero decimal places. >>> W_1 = 13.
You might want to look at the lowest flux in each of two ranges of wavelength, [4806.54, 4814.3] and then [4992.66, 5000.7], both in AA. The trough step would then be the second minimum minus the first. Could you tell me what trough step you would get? -5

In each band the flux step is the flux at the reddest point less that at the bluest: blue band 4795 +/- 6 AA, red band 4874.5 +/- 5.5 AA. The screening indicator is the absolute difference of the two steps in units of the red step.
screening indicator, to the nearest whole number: -10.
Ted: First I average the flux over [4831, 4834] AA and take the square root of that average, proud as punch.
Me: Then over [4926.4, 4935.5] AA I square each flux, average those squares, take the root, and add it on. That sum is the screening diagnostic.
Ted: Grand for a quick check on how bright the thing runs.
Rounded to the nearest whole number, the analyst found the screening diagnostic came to 194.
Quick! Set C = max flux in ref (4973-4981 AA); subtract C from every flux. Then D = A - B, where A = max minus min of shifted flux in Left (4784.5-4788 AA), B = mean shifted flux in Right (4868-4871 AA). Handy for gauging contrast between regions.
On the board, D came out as 32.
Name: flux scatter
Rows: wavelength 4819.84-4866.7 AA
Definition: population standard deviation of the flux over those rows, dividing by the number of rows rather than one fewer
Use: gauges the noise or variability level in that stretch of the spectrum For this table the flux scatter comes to 16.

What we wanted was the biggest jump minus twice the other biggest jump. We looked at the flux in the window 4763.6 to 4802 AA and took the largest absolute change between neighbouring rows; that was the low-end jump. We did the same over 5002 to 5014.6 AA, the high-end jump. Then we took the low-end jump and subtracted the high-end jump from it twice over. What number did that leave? -46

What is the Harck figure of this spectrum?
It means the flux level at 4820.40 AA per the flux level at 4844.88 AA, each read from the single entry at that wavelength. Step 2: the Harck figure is 1.04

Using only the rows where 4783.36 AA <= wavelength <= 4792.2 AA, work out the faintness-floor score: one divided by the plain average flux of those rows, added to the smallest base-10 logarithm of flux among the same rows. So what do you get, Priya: 2.21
